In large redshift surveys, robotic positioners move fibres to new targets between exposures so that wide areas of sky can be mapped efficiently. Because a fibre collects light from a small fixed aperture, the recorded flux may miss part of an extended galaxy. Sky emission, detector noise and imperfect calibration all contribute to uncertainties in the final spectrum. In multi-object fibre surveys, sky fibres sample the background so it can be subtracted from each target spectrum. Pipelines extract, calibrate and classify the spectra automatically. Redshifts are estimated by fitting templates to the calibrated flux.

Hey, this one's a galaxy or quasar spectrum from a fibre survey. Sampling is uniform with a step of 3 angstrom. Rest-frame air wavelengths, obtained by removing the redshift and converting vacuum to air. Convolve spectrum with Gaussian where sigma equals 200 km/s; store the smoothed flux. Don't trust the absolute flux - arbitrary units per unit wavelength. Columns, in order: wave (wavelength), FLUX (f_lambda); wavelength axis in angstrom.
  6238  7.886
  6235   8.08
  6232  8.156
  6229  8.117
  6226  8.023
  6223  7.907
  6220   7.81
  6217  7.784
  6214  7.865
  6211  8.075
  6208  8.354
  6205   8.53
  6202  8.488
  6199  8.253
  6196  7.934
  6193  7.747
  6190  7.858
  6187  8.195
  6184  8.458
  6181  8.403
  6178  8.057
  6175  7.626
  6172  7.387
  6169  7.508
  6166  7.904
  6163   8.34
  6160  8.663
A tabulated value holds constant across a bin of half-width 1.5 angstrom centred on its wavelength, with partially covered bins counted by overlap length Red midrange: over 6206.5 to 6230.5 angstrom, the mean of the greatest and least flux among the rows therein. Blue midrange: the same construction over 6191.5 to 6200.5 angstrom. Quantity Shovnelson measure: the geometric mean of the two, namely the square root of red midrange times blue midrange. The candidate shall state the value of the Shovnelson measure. 8.03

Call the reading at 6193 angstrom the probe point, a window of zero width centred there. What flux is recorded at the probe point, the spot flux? 7.747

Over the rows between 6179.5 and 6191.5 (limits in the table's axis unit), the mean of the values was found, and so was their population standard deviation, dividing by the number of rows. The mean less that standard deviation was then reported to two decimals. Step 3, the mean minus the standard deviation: 7.99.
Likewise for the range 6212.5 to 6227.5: 7.79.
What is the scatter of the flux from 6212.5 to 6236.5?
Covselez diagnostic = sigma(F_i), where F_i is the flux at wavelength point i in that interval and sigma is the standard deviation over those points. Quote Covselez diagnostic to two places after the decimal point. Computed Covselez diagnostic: 0.14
